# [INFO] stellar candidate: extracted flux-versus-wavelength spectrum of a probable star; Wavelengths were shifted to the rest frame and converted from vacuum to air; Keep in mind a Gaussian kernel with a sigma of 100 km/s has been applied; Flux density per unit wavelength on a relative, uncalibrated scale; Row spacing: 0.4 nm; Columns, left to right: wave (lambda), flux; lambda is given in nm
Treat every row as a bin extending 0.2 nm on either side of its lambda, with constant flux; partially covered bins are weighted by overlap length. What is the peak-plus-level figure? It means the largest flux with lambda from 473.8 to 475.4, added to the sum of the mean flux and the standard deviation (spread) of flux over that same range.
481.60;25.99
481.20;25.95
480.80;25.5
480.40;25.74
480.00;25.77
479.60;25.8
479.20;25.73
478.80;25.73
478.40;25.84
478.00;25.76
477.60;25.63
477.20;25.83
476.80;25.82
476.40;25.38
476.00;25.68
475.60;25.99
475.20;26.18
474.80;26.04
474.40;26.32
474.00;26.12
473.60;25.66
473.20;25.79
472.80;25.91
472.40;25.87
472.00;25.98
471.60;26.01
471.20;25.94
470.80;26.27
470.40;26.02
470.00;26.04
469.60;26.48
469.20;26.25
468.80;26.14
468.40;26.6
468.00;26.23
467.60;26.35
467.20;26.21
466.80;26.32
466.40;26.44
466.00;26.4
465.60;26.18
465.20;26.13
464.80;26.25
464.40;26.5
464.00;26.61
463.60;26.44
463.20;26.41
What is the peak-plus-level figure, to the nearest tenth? 52.6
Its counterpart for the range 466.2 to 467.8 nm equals 52.9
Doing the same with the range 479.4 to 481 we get 51.6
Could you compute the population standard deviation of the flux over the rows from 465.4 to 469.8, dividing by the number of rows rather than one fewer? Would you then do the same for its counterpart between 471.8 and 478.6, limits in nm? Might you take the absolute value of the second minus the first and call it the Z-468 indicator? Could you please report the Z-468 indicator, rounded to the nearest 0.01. 0.08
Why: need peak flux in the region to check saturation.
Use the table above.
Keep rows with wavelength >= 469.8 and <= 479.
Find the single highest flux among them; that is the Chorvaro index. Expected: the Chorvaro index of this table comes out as 26.32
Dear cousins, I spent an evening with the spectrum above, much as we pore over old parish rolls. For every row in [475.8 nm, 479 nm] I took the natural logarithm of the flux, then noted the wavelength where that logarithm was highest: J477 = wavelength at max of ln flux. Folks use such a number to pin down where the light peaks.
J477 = 478.40 nm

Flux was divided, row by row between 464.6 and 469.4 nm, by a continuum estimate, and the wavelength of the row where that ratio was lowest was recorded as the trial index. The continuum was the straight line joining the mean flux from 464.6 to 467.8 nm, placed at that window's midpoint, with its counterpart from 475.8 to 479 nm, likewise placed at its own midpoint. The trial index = 465.20 nm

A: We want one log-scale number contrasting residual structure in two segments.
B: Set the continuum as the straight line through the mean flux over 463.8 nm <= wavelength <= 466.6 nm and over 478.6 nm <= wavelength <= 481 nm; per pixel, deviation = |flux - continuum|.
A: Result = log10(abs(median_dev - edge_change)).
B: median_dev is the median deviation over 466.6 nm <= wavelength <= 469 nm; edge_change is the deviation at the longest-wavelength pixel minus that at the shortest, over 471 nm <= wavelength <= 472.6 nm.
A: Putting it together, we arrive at -1.37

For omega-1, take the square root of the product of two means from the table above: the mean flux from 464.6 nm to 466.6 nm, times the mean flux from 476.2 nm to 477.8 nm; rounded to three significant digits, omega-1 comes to 26.0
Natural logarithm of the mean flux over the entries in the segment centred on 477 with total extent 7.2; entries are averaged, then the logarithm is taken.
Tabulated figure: 3.25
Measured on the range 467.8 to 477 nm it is 3.26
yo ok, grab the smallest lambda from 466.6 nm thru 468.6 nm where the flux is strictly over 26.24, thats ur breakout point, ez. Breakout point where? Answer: 466.80 nm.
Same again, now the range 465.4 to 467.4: 466.00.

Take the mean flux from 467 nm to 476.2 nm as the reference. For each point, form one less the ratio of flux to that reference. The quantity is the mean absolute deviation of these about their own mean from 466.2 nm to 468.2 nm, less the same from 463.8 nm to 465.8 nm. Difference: -0.004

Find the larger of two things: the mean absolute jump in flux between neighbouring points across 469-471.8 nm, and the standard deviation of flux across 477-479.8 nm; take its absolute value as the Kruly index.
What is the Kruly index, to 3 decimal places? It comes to 0.223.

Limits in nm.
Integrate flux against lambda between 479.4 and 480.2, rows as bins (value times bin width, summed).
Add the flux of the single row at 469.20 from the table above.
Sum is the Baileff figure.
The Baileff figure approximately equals 46.9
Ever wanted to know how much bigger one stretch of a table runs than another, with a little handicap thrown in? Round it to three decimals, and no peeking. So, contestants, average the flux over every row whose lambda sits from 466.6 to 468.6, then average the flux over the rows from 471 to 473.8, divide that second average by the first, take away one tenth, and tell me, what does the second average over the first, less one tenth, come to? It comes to 0.882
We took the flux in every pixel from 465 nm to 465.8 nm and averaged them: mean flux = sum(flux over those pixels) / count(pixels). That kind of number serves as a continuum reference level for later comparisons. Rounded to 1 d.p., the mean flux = 26.2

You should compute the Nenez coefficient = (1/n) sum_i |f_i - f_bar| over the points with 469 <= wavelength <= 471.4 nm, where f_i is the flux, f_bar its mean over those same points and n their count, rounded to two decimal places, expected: 0.17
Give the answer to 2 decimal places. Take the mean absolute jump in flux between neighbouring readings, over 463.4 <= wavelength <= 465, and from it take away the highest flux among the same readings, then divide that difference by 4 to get -6.61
